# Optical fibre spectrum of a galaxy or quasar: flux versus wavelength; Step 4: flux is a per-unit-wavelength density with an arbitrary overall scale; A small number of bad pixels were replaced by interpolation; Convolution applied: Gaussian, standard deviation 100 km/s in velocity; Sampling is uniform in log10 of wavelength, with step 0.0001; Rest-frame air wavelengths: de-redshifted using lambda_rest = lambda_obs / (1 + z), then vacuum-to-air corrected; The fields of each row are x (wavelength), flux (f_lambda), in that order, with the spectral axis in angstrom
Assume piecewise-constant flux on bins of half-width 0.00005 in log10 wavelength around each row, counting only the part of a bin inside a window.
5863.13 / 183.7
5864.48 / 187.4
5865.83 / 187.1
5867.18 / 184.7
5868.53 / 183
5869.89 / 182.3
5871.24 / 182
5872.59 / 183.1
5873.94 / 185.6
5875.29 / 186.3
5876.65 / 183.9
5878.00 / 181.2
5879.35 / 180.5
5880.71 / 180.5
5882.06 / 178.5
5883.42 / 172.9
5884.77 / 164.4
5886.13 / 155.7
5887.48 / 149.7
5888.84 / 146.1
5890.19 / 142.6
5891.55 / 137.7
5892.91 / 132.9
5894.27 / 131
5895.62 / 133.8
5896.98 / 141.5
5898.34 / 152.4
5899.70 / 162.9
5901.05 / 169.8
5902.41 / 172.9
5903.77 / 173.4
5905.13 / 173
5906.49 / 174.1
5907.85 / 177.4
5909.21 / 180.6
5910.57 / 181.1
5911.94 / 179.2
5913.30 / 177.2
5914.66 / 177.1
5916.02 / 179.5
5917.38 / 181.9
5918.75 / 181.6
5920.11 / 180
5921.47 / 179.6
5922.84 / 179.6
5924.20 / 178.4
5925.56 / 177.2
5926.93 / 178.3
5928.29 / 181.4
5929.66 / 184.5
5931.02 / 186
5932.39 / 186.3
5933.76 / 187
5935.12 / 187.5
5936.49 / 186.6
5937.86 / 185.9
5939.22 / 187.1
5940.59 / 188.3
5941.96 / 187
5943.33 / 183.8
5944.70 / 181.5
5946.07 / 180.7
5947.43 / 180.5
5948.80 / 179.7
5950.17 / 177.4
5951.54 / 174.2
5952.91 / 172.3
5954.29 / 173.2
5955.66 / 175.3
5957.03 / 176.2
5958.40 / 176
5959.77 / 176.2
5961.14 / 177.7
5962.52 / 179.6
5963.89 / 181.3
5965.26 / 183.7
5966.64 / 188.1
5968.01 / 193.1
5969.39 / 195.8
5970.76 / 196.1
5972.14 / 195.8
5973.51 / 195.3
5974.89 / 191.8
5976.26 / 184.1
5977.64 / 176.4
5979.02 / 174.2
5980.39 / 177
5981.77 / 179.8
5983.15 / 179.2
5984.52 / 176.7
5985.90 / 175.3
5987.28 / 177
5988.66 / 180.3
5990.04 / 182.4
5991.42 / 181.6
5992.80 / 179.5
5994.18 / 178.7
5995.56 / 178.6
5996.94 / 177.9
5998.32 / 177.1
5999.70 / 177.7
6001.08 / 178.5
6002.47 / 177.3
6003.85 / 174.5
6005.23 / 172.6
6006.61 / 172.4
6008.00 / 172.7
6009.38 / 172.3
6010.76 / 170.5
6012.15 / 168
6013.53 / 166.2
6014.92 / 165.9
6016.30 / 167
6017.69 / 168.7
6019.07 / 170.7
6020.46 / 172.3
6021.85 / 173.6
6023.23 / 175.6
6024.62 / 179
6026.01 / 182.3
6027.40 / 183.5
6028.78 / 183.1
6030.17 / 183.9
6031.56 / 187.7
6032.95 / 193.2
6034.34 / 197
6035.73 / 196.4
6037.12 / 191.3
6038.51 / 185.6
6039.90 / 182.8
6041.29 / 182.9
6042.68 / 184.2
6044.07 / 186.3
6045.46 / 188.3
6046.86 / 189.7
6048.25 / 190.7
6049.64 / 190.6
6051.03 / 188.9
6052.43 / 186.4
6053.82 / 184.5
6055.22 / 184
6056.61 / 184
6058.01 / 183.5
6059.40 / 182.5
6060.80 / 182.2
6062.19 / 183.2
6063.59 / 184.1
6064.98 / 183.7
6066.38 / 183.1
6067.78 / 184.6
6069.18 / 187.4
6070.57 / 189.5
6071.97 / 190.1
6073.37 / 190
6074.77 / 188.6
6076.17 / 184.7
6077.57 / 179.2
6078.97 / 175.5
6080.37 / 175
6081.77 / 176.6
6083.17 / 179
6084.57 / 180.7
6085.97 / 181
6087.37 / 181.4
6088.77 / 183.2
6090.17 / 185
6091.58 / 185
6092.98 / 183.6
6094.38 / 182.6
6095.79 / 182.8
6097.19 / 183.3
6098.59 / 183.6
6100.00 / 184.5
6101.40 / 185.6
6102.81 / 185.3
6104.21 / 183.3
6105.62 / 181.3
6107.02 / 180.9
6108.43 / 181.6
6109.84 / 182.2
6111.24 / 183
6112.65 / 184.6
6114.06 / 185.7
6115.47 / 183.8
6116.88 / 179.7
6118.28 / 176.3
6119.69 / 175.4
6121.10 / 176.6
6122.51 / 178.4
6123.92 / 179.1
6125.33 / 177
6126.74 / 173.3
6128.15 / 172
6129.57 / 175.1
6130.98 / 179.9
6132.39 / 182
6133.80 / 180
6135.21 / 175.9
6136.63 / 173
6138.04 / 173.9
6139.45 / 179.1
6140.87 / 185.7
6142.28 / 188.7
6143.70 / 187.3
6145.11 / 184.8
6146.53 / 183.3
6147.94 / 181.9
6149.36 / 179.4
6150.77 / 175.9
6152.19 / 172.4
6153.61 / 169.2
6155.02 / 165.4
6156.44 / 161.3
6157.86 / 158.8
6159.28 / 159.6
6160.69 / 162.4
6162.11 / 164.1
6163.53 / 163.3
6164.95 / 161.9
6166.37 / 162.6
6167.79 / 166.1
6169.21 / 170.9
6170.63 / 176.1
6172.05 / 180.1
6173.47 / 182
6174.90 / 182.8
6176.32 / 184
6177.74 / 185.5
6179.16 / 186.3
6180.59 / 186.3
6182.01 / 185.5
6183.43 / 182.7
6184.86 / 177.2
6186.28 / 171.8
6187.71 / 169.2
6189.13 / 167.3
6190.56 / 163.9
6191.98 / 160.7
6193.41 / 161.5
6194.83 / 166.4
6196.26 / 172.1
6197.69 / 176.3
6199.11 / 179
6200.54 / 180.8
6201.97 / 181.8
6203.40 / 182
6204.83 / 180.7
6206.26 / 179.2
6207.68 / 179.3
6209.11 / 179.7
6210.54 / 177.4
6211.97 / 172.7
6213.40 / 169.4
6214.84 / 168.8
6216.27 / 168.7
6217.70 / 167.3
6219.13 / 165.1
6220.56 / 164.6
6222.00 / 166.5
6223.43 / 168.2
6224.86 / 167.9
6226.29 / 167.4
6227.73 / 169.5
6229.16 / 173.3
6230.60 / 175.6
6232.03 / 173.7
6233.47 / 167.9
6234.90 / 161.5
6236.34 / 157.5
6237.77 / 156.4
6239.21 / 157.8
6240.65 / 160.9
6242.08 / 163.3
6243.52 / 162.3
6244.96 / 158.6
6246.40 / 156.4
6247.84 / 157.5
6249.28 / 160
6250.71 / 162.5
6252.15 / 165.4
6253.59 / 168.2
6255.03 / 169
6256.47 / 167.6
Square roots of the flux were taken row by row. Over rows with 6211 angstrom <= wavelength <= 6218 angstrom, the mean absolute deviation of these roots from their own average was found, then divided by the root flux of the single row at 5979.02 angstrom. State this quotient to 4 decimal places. 0.0039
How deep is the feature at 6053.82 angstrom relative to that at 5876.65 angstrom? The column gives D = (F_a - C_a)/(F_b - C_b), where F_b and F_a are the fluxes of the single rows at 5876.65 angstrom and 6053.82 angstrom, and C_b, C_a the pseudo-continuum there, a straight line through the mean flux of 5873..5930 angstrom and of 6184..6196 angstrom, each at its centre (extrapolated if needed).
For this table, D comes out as 1.1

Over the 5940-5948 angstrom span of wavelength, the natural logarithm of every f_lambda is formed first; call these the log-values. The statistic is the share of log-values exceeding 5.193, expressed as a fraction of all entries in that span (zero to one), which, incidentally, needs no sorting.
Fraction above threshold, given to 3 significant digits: 1.00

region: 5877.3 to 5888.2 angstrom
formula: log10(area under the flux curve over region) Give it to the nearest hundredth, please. 3.27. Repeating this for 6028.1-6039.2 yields 3.32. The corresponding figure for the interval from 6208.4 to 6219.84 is 3.29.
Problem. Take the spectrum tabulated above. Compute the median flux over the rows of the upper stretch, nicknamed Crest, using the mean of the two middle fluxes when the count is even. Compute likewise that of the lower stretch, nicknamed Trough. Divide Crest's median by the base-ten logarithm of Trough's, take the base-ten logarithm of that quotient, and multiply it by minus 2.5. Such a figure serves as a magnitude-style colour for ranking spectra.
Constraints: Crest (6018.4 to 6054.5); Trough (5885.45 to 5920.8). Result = -4.79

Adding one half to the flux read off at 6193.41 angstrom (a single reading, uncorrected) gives 162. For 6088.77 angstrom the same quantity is 184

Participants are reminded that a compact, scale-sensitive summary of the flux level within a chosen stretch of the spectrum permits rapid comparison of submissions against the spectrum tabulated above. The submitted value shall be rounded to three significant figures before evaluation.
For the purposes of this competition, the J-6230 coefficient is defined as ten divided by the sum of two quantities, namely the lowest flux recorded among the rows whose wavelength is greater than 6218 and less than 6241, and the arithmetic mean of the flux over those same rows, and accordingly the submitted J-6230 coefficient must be 0.0310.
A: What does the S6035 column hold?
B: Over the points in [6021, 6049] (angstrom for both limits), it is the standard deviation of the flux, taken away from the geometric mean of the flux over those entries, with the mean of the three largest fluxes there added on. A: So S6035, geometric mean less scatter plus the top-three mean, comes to 375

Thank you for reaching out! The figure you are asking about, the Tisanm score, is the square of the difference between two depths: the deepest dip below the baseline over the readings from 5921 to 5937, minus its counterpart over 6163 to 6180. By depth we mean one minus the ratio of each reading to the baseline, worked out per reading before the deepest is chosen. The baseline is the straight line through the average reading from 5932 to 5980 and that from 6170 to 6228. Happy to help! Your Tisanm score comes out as 0.002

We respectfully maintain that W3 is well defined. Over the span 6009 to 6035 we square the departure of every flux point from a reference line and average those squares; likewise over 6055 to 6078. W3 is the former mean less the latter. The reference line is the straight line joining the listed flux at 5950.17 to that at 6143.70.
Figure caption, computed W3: 83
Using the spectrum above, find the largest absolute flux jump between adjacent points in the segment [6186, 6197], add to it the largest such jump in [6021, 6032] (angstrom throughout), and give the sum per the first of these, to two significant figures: 1.7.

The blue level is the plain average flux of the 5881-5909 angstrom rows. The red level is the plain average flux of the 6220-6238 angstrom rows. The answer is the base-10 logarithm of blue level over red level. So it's -0.03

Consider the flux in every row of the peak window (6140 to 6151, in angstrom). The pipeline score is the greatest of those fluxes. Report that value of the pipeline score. 188.7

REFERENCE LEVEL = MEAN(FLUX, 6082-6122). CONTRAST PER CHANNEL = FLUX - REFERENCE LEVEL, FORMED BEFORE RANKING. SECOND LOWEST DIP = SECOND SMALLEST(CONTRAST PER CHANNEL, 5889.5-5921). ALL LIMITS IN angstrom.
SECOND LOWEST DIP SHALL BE -49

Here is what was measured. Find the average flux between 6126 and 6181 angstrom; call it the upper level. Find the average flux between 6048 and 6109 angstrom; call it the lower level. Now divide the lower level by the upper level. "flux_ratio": 1.05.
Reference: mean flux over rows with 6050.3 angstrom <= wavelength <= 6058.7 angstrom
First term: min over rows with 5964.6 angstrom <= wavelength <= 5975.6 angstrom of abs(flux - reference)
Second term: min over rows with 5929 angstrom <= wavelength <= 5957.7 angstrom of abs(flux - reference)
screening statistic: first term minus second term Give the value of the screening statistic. 0.8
